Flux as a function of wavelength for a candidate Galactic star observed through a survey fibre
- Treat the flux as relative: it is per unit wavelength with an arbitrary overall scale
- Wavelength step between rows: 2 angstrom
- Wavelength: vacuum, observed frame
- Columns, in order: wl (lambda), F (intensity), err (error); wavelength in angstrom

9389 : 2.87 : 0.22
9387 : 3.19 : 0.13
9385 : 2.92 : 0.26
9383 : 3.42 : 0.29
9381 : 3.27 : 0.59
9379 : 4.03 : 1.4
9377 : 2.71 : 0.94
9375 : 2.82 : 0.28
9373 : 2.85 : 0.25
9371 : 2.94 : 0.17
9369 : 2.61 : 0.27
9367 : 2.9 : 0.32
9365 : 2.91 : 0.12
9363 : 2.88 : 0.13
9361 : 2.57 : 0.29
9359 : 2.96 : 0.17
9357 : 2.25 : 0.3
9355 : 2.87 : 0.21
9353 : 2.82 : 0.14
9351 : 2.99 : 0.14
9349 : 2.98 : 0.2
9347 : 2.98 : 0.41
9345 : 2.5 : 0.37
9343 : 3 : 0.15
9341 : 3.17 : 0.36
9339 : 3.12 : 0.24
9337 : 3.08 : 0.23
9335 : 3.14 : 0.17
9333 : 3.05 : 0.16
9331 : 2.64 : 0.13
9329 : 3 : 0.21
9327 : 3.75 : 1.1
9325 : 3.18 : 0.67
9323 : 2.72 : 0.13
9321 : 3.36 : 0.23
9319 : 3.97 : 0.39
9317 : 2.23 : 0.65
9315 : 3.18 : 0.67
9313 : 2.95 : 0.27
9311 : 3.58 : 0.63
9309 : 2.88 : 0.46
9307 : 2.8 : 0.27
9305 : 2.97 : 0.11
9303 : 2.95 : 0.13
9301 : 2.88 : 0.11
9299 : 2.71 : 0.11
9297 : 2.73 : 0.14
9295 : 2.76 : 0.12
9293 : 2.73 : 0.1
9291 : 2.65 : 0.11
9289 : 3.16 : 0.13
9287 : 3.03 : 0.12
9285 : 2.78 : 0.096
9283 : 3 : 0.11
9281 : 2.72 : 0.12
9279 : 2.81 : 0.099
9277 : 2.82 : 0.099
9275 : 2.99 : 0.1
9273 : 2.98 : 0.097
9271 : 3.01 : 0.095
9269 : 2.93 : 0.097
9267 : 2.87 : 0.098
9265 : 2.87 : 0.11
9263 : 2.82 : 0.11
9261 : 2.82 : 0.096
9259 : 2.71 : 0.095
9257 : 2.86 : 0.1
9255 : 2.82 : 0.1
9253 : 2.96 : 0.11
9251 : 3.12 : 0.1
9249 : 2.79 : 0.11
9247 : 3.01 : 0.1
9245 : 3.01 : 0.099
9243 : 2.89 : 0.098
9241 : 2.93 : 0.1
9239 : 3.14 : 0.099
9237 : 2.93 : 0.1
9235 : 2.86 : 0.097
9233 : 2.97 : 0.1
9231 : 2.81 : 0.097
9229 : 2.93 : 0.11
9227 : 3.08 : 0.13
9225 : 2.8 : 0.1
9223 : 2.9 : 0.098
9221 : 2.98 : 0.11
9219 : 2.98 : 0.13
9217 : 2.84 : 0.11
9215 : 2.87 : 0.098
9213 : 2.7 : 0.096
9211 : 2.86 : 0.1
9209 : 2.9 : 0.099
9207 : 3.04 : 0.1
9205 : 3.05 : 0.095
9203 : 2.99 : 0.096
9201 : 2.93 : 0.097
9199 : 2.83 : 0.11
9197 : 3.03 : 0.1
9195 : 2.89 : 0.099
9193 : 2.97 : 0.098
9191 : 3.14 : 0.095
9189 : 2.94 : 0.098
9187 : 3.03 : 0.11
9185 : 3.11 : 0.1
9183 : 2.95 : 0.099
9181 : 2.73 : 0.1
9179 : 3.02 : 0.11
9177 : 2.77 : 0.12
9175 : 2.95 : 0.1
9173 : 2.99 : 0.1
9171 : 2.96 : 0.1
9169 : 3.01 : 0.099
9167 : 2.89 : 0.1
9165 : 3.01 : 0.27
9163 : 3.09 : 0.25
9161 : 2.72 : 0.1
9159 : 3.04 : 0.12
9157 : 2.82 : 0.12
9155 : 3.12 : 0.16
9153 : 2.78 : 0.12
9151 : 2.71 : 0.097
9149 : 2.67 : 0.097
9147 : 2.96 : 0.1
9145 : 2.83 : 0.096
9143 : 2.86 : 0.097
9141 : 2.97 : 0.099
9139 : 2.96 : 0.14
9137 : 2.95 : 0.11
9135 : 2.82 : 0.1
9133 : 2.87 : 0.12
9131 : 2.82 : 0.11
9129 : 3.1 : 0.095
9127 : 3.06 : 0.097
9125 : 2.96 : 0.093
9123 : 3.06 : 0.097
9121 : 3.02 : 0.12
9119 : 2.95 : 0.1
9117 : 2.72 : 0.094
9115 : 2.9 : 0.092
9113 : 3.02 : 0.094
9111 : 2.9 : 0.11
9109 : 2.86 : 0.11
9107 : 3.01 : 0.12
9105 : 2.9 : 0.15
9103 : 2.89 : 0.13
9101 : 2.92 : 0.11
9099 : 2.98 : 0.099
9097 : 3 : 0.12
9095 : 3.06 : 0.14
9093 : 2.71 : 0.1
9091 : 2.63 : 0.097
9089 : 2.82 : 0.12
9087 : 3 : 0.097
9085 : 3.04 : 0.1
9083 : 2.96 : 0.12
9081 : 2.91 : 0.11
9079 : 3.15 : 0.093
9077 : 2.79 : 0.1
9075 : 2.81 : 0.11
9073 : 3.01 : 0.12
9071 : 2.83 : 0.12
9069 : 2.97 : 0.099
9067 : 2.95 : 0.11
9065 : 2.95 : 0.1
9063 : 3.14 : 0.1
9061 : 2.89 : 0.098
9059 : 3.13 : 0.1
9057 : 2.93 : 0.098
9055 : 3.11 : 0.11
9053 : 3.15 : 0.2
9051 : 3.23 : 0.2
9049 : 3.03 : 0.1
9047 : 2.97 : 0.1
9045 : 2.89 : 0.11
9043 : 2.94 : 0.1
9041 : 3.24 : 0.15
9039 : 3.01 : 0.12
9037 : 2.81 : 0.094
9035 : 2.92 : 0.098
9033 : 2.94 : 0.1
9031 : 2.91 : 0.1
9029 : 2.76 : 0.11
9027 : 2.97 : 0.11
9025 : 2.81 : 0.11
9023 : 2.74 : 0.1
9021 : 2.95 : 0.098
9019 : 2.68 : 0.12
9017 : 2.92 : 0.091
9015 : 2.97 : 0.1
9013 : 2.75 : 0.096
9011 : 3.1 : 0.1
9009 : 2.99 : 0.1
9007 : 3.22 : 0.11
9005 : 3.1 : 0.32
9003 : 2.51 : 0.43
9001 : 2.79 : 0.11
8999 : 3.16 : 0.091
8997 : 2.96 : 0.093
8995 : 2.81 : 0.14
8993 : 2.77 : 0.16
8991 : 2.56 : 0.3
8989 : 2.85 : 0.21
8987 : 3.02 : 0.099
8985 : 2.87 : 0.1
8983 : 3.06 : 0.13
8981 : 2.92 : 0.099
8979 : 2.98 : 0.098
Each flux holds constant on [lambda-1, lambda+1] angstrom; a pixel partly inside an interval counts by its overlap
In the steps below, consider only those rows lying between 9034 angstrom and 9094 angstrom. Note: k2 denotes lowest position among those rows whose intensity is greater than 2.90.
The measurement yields 9035 angstrom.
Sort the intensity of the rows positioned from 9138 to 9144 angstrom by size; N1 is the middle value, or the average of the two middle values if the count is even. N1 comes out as 2.96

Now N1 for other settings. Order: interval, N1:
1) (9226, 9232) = 2.93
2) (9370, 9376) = 2.85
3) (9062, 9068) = 2.95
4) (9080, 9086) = 2.96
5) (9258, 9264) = 2.82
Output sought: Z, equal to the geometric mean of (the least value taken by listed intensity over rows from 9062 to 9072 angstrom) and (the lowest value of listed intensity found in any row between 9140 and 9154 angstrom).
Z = 2.75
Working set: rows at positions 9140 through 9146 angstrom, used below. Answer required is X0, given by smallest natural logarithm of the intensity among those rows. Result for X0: 1.04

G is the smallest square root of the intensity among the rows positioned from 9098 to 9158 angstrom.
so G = 1.634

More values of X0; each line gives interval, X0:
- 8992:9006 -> 0.92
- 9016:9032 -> 0.99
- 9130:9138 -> 1.04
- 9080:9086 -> 1.07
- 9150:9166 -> 1.00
